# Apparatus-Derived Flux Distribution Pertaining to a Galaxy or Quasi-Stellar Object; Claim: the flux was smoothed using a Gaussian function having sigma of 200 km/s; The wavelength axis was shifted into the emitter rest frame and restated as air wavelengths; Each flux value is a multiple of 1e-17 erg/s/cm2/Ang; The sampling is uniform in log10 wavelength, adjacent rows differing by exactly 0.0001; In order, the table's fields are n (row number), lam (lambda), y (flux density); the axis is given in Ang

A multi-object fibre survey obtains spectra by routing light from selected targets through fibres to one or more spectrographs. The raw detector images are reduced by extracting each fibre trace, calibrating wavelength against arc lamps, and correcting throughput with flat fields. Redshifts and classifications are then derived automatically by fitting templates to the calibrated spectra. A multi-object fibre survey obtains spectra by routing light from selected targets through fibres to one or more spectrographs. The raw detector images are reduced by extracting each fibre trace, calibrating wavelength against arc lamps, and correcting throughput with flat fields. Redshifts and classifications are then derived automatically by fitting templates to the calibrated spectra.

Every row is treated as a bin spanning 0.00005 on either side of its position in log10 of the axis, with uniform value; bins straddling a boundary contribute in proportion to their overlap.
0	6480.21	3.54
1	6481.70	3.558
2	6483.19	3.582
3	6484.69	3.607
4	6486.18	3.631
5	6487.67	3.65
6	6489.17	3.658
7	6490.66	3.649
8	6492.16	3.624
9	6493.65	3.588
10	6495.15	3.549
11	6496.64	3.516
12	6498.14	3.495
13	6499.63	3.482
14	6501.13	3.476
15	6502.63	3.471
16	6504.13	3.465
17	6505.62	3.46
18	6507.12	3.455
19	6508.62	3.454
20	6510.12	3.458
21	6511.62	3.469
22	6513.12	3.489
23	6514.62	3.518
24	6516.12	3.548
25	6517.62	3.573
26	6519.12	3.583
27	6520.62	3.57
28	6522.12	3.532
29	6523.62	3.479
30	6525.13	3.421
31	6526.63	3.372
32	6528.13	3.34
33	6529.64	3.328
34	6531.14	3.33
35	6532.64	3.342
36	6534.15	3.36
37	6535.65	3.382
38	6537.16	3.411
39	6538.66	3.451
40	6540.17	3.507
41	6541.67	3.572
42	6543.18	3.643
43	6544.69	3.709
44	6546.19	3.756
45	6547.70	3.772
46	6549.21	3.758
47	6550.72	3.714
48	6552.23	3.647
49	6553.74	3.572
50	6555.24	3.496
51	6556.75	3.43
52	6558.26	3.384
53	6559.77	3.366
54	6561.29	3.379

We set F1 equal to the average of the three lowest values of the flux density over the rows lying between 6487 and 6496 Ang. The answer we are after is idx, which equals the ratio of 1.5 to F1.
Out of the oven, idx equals 0.418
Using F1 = 3.59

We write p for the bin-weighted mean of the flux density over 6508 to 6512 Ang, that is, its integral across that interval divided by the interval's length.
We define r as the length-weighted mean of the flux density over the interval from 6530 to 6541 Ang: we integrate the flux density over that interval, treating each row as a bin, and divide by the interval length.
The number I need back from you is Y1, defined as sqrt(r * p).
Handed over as 3.43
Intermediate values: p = 3.46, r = 3.40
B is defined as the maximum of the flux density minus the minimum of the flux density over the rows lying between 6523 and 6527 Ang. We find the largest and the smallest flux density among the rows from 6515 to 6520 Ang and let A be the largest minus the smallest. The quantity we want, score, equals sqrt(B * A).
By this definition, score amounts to 0.061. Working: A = 0.035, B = 0.11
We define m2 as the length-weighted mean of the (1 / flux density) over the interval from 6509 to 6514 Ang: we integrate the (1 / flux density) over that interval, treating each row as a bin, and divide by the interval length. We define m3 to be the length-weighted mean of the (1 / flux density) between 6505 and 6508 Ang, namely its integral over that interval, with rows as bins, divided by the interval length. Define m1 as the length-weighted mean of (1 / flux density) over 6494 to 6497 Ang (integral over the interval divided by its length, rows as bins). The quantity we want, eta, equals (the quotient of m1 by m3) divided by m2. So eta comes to 3.40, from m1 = 0.282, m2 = 0.288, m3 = 0.289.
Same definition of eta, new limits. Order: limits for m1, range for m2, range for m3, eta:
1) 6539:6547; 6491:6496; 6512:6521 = 3.51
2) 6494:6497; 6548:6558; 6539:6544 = 3.62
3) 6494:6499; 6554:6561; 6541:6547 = 3.57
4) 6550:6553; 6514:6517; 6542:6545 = 3.52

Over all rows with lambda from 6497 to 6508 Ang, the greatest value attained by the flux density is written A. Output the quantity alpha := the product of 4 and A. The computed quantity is 14.0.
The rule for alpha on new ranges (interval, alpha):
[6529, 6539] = 13.8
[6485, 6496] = 14.6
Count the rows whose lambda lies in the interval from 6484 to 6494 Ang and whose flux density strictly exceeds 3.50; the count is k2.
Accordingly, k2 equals 7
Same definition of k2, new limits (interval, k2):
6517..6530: 4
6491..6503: 4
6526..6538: 0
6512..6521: 5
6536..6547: 5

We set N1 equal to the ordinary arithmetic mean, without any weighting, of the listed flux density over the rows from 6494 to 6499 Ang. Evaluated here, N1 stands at 3.52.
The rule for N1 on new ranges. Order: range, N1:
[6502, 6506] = 3.47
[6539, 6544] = 3.57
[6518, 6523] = 3.56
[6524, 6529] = 3.38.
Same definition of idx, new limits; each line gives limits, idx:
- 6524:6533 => 0.450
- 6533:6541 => 0.443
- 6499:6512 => 0.434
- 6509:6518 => 0.432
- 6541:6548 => 0.412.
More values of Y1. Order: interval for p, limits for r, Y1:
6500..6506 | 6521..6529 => 3.45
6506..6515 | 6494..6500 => 3.49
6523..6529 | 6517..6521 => 3.49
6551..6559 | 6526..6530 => 3.43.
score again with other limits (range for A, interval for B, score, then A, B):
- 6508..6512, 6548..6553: 0.041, 0.015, 0.11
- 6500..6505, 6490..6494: 0.026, 0.011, 0.06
